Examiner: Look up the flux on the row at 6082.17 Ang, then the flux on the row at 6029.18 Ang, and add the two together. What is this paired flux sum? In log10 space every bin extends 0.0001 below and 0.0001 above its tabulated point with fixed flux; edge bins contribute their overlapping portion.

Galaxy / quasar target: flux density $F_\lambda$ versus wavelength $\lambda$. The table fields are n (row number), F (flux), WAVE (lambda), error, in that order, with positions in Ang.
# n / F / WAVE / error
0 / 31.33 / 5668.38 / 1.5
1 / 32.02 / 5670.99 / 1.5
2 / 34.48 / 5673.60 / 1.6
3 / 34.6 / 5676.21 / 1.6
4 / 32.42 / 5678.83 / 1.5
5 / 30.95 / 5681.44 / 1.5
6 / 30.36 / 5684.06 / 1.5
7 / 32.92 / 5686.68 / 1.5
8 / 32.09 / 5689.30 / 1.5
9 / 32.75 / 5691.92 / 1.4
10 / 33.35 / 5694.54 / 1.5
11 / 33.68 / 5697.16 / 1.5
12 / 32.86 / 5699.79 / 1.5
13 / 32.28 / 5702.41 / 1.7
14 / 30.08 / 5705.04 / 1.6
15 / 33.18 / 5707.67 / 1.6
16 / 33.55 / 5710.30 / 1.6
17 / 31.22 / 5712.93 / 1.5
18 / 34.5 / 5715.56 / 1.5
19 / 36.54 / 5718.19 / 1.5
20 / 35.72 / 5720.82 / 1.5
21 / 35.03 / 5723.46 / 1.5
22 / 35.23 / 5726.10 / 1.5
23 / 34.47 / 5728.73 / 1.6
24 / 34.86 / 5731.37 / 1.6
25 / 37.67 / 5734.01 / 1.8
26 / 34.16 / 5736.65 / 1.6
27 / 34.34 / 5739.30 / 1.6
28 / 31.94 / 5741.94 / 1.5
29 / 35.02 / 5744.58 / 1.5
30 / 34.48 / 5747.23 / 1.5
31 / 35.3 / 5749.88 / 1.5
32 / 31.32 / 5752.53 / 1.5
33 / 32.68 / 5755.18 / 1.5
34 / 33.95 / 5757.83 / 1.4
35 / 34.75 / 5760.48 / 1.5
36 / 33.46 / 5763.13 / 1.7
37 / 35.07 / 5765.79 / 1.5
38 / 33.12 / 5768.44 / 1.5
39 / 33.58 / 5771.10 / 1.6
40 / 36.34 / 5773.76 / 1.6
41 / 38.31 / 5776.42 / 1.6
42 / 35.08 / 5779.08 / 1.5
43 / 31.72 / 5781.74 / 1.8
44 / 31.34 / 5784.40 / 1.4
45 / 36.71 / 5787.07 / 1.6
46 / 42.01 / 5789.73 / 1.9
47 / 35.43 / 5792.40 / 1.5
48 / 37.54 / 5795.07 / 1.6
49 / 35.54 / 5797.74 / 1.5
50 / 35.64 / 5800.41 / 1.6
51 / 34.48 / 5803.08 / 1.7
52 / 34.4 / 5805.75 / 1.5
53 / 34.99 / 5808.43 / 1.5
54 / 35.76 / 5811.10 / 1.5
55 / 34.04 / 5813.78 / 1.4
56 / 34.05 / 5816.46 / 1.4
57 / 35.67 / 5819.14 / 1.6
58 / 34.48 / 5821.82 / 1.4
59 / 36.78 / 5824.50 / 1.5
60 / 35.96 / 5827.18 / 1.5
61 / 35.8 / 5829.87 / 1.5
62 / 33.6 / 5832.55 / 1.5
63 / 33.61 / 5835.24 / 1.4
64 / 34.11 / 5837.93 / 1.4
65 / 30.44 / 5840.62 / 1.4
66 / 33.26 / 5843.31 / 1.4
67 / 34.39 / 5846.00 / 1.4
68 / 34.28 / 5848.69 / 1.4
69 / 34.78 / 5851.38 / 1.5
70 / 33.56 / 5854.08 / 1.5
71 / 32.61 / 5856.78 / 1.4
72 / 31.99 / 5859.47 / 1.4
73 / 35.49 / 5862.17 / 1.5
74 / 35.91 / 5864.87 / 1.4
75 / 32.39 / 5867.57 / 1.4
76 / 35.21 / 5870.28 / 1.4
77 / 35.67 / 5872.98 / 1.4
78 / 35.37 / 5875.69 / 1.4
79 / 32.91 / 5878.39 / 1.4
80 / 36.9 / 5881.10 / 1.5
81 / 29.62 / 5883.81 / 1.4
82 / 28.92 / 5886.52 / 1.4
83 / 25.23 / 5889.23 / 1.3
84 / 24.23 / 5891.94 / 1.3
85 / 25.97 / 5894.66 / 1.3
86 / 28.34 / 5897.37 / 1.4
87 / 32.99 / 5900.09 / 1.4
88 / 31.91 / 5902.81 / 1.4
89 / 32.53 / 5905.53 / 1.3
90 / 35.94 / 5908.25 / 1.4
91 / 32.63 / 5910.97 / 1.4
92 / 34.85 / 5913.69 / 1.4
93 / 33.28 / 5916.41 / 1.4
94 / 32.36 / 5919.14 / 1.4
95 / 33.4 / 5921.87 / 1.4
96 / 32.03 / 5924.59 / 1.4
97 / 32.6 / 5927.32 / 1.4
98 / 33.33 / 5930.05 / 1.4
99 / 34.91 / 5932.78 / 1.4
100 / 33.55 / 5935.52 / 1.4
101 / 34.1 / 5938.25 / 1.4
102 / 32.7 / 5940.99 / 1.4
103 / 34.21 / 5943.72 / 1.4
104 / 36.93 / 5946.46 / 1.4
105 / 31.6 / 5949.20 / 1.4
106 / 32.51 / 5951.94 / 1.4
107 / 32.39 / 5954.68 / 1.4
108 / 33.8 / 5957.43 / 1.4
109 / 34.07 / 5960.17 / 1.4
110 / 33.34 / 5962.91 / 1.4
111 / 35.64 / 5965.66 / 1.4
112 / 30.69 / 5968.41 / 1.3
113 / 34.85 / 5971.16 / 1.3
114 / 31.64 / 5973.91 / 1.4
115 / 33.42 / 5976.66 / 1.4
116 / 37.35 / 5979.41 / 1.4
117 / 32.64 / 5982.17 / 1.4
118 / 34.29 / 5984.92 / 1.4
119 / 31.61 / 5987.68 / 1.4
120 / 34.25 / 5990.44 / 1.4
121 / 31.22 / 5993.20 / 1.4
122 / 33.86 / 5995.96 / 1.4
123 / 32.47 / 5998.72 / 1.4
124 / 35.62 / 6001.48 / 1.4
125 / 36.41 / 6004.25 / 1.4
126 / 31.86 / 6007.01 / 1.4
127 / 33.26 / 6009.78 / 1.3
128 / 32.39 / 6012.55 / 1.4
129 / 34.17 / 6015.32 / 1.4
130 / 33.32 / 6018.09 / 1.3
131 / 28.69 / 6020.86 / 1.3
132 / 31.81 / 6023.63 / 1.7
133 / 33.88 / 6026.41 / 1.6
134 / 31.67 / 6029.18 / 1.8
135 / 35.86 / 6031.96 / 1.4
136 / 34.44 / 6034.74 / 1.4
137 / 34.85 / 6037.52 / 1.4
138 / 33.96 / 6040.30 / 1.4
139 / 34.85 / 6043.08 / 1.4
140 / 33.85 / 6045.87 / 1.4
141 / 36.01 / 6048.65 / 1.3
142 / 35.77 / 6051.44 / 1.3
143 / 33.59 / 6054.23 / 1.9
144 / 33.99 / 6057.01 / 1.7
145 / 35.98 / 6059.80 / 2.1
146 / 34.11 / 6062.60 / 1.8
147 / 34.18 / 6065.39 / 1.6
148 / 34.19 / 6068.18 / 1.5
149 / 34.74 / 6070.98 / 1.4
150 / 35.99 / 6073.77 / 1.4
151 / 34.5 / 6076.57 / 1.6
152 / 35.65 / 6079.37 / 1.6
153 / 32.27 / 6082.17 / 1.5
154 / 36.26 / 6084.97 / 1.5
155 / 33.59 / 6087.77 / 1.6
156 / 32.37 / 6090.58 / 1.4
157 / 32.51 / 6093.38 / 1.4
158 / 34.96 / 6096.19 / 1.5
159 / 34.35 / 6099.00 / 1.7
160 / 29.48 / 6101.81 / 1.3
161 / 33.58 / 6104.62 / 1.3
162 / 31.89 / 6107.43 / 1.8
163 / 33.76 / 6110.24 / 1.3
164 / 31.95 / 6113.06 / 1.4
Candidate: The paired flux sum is 63.9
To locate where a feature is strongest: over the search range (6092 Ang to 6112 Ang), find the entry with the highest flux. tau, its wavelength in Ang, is 6096.19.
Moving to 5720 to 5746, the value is 5734.01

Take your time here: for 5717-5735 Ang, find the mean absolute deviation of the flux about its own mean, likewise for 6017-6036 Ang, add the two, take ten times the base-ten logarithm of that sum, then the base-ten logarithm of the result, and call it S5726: 0.63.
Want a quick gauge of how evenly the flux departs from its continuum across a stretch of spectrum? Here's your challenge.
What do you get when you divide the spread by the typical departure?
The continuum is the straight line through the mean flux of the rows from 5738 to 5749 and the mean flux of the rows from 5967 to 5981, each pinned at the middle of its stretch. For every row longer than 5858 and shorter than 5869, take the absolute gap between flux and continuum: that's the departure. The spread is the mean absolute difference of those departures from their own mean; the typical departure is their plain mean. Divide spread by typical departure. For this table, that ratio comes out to 0.12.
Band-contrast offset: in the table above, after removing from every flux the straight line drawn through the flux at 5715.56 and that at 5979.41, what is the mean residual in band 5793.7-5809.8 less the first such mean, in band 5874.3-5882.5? 1.2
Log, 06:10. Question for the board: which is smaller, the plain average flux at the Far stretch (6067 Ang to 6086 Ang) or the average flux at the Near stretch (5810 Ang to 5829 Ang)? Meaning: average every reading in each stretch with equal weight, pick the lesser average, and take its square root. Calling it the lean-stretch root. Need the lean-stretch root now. 5.90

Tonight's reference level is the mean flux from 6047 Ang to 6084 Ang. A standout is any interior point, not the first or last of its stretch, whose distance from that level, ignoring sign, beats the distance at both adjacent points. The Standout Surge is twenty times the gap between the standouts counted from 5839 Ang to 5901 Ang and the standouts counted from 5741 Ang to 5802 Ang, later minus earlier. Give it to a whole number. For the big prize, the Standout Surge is -40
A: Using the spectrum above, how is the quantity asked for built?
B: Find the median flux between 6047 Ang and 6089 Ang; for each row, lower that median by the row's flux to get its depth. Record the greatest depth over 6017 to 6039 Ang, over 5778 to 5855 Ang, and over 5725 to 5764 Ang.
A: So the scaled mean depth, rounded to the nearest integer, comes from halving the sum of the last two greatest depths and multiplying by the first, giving 21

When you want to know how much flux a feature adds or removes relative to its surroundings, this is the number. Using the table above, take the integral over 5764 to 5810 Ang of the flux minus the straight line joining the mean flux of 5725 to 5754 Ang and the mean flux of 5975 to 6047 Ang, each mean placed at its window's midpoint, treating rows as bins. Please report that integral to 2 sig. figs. 50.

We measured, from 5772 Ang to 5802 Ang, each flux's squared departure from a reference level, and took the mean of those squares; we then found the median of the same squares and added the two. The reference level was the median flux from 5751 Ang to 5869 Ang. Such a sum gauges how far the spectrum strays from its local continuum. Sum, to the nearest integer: 15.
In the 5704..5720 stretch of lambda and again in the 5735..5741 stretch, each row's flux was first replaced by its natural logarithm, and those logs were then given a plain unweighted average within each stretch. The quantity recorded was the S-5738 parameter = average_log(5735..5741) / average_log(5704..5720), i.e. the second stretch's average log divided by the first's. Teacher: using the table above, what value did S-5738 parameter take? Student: 1.01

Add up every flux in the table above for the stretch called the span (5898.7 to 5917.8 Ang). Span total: 234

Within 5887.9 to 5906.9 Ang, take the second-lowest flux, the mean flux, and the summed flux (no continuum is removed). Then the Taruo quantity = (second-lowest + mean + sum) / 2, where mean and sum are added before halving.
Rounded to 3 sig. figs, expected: 128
